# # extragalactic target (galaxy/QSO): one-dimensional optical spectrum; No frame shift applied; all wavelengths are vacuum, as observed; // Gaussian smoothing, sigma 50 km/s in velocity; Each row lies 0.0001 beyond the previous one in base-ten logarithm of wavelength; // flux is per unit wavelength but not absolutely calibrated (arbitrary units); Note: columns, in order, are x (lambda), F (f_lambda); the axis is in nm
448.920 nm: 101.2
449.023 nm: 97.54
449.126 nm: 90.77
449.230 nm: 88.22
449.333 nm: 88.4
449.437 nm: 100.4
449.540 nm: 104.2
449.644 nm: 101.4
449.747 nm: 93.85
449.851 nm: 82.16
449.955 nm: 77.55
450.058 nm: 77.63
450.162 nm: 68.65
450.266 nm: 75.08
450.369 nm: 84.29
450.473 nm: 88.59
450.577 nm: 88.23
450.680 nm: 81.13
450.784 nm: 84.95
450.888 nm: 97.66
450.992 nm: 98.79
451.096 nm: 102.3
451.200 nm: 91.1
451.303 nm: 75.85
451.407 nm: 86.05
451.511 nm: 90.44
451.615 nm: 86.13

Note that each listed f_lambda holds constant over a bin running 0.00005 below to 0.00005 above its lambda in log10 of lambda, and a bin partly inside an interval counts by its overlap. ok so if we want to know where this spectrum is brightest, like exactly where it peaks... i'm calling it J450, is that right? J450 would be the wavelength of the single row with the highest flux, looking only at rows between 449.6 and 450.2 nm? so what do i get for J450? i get 449.644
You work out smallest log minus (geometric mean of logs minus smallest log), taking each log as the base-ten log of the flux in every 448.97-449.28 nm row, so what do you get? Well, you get 1.93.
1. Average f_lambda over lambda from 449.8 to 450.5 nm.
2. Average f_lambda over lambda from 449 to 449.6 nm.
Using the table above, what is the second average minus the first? 16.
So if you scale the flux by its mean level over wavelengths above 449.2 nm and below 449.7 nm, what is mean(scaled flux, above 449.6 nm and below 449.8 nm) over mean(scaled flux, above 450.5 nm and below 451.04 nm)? 1.08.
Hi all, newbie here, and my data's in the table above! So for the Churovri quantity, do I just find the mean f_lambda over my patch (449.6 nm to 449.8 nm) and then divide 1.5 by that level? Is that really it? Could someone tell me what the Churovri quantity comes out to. 0.0154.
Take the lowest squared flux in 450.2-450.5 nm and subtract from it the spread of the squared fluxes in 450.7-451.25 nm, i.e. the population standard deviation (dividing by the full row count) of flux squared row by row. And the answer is 4482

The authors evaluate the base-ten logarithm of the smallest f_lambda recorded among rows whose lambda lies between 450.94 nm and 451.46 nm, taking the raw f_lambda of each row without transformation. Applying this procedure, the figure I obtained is 1.88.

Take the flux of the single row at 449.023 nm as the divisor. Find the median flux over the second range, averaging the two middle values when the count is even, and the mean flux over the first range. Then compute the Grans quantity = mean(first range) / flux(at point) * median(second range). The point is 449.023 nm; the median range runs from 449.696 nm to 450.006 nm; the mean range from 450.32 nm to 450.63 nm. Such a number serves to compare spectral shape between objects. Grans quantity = 73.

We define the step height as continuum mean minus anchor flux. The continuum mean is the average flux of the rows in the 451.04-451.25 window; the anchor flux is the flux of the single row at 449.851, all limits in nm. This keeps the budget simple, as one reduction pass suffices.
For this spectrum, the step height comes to 15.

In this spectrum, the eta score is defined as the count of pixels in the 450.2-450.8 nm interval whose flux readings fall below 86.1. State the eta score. 4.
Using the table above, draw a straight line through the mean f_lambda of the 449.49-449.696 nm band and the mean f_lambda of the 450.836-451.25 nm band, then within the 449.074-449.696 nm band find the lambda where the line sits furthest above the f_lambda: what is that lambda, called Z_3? 449.230 nm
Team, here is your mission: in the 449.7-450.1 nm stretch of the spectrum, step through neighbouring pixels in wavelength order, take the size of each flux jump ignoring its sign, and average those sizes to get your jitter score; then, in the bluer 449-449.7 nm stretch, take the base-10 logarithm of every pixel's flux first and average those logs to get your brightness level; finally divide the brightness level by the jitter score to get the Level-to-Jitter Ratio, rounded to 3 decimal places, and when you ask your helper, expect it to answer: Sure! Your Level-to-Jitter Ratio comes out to 0.363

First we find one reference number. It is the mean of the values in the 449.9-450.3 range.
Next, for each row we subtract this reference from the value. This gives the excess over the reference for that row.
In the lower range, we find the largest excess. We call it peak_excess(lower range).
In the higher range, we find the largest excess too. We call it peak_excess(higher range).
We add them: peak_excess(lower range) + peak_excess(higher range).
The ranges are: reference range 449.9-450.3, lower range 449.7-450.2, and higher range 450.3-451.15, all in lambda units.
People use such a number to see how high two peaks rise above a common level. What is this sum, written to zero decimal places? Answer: 47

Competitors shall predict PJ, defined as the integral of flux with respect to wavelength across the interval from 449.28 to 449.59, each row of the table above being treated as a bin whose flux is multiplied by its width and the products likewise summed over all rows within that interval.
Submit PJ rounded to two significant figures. 30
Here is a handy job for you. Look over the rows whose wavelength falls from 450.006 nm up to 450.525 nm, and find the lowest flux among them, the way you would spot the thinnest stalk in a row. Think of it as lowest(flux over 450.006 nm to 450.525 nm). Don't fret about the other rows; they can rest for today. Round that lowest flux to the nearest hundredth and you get 68.65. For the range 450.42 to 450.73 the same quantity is 81.13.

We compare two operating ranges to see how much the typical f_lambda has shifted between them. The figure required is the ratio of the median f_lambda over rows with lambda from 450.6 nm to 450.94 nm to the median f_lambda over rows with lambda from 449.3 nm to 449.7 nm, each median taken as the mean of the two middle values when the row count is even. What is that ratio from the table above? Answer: 0.84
